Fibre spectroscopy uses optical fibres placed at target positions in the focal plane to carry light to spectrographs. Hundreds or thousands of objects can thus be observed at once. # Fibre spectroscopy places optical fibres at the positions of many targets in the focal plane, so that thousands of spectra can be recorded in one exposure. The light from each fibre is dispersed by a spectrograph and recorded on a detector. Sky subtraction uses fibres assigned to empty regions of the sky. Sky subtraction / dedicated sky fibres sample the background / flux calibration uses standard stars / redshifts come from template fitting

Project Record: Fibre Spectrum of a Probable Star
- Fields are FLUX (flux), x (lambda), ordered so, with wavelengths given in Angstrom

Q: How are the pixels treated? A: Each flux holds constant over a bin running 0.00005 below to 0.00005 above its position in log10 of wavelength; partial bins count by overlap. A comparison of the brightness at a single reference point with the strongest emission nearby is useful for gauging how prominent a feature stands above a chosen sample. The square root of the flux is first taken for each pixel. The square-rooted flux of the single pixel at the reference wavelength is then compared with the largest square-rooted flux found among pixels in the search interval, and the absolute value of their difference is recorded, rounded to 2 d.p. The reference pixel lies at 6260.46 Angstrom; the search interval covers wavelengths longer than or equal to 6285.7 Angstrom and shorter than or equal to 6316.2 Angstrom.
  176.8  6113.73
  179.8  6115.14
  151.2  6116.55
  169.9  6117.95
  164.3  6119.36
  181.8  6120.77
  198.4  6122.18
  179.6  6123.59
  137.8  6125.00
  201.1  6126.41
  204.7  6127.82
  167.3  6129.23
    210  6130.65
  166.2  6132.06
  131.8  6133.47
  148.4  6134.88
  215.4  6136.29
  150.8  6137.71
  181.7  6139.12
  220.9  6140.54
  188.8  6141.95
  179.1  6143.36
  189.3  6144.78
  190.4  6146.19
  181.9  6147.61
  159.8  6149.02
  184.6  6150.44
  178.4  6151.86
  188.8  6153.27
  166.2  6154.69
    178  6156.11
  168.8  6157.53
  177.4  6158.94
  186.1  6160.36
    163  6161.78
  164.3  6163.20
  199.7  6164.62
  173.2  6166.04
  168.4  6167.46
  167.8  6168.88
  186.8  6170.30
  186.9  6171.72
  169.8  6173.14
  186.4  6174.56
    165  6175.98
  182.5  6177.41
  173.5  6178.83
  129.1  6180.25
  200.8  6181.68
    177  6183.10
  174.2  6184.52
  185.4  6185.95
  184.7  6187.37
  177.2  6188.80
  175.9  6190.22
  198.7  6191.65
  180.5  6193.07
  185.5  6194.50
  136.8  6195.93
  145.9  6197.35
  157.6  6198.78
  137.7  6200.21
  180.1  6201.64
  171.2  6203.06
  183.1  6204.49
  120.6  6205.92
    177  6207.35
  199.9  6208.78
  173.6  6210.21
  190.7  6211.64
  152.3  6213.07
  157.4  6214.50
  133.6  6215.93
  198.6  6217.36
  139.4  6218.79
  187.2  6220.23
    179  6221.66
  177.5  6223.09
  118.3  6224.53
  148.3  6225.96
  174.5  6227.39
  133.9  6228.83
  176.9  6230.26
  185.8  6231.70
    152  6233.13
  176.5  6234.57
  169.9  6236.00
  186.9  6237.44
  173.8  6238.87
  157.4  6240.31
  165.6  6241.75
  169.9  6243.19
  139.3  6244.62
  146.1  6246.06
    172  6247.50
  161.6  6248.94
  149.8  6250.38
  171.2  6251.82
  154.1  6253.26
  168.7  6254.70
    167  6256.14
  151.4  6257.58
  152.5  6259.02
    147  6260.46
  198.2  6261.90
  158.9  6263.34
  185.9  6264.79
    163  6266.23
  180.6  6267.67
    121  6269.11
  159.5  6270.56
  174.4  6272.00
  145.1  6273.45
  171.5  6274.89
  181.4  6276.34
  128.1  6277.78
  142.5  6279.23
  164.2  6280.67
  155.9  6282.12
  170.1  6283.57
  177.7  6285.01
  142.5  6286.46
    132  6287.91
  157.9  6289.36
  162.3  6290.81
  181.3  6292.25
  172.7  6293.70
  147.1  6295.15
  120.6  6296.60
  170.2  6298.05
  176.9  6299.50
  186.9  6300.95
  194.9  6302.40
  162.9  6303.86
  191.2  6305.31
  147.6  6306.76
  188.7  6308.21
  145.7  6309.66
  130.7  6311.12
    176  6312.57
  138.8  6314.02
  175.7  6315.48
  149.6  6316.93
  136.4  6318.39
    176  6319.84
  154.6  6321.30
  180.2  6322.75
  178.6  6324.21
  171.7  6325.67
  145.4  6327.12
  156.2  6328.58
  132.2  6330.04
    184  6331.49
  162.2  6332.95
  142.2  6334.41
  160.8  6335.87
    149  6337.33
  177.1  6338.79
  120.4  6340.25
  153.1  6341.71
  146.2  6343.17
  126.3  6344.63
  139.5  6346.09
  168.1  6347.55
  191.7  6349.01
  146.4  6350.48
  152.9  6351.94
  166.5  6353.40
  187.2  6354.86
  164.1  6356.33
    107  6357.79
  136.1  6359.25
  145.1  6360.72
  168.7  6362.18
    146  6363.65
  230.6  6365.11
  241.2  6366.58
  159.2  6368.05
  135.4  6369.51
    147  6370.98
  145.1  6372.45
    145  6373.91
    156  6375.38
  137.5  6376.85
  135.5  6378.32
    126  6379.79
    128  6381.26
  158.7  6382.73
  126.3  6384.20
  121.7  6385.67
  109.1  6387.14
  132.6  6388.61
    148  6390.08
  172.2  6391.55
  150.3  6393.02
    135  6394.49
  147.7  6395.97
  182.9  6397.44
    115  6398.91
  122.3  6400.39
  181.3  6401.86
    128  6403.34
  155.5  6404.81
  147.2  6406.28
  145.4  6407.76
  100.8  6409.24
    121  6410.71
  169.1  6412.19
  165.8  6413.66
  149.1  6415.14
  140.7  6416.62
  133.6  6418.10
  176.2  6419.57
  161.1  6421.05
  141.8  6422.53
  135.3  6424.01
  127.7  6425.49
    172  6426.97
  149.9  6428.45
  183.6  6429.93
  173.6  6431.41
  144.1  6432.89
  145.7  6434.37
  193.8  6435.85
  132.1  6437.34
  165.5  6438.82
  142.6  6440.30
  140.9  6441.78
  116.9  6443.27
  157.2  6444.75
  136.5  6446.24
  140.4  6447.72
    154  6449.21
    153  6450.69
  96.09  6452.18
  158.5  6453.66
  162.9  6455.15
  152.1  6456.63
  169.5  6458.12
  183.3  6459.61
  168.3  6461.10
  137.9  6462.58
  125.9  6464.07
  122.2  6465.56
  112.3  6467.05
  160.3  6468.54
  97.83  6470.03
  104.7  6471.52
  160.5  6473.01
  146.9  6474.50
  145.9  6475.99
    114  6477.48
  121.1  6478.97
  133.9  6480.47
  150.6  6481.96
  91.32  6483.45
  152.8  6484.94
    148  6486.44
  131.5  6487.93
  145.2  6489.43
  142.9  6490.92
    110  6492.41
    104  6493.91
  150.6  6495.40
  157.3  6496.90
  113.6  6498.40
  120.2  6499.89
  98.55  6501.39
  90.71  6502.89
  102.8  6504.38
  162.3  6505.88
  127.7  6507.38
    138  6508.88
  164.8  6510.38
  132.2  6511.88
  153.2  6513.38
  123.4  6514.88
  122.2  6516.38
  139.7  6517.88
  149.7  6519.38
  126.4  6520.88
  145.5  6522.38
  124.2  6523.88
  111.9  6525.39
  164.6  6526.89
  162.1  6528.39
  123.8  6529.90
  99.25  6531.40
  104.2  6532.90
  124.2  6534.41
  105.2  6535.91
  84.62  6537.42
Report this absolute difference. 1.84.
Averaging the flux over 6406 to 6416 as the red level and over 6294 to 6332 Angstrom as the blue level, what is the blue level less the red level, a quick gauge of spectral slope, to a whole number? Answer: 20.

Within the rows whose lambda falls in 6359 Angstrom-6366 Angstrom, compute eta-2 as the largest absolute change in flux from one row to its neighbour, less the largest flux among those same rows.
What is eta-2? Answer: -146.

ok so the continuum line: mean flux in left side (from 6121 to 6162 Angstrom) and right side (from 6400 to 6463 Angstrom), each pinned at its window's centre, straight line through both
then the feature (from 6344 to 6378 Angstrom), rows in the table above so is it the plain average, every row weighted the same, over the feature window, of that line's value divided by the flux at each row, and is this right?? 1.02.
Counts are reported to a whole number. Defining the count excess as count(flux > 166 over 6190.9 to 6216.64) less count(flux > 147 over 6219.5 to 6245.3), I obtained -5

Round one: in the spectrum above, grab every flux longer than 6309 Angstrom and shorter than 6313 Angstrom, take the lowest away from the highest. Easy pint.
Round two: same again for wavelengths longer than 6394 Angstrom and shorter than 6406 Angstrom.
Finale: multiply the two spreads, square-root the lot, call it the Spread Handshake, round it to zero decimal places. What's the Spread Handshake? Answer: 55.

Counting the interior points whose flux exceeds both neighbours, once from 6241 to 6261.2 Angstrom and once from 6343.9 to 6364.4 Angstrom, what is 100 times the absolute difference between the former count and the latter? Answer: 200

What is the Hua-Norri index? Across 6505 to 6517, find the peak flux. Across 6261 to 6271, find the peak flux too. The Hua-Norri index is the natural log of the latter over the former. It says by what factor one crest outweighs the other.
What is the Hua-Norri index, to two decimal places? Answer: 0.18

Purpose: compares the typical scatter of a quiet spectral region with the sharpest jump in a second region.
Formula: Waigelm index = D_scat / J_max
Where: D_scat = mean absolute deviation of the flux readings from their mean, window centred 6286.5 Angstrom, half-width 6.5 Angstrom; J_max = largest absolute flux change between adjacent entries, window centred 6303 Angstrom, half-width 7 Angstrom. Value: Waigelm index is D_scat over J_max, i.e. 0.24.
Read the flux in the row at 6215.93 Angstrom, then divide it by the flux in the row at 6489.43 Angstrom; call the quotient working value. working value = 0.92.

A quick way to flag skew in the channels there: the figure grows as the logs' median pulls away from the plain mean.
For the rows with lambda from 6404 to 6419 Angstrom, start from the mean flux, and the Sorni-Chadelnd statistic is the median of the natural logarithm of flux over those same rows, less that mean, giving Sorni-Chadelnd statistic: -138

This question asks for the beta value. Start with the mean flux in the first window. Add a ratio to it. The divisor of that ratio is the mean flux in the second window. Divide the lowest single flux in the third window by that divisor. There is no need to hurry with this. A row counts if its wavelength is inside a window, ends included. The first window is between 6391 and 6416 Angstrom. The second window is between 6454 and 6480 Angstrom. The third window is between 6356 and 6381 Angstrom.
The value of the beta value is 147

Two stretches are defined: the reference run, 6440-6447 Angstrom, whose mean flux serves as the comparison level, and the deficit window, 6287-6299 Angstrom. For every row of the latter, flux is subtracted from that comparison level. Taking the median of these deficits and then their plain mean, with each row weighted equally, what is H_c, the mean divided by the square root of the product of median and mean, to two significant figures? -0.89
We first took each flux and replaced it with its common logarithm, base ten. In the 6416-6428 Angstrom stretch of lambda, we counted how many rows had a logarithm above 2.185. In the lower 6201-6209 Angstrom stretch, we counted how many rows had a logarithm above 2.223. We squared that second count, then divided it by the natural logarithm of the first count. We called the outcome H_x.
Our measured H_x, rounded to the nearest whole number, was 23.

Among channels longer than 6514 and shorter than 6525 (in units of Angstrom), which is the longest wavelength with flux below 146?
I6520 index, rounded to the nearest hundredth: 6523.88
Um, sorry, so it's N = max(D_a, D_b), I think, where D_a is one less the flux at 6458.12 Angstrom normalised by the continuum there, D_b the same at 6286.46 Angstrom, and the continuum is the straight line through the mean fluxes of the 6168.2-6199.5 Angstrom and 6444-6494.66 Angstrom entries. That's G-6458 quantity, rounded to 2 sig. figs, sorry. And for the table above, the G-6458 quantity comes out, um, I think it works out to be 0.12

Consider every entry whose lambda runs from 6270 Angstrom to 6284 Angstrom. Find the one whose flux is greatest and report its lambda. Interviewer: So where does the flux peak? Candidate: 6276.34 Angstrom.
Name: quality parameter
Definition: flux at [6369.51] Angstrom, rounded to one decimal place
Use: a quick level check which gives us 135.4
